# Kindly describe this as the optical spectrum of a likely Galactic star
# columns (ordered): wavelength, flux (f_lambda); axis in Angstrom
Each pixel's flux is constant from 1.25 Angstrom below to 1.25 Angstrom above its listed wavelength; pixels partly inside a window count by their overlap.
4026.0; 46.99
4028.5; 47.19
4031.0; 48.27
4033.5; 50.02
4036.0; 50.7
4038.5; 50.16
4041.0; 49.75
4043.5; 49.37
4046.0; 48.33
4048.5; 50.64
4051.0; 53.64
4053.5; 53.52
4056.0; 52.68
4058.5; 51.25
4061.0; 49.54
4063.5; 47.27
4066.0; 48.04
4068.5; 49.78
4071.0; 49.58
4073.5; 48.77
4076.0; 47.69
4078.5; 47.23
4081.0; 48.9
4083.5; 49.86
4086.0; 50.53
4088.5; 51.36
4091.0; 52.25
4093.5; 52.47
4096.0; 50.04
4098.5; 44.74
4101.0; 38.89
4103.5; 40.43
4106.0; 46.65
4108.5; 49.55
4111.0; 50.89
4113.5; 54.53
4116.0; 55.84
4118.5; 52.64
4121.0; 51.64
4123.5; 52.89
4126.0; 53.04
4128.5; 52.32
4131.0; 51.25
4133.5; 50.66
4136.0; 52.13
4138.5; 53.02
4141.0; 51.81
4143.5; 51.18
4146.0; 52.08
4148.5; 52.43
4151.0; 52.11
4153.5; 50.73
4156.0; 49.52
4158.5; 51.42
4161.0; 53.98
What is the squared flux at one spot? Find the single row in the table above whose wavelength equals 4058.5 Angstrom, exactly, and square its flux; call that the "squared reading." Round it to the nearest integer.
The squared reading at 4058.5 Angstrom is 2627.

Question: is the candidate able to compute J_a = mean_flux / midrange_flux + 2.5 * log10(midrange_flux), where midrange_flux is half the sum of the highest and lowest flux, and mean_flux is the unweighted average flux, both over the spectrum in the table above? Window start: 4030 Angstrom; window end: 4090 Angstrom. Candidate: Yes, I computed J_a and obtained 5.25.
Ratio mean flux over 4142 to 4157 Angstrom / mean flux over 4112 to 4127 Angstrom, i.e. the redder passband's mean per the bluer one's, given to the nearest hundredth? 0.96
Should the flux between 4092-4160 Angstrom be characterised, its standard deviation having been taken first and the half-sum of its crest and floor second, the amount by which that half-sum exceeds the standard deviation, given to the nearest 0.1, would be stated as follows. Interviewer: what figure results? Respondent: 43.6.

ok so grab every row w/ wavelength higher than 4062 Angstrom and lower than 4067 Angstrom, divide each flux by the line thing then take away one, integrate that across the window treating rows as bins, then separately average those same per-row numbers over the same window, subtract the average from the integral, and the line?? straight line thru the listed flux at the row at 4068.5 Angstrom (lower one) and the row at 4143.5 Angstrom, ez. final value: -0.2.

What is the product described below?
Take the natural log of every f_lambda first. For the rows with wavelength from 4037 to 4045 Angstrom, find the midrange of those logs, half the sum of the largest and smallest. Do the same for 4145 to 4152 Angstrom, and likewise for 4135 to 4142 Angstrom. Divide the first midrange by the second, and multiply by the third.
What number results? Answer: 3.91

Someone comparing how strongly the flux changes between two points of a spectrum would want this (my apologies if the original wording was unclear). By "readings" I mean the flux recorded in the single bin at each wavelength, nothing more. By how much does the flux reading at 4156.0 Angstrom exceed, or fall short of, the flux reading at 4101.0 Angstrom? 10.6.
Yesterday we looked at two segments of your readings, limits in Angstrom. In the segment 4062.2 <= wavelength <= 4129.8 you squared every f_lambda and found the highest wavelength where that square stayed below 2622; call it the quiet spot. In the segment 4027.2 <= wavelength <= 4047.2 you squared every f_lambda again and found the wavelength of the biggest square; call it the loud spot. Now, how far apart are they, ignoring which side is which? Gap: 75.0 Angstrom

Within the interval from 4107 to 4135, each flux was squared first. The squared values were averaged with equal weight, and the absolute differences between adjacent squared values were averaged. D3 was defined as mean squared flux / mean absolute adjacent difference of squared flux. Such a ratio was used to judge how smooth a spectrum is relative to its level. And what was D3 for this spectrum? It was 18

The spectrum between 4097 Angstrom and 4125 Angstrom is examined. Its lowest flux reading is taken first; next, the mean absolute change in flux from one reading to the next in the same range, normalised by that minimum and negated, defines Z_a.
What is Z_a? -0.073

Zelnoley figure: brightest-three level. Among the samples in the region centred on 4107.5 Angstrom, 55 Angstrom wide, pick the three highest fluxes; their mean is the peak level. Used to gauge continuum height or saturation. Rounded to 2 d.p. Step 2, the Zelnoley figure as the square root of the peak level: 7.38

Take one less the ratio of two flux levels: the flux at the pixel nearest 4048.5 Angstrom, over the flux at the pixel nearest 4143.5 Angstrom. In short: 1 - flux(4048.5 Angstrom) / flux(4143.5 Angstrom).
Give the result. 0.011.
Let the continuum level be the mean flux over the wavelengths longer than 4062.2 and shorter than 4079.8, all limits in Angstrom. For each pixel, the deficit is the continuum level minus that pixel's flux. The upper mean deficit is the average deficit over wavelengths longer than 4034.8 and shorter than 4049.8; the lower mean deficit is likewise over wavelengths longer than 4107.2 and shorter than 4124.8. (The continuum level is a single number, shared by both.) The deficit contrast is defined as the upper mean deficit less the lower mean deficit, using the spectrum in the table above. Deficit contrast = 2.7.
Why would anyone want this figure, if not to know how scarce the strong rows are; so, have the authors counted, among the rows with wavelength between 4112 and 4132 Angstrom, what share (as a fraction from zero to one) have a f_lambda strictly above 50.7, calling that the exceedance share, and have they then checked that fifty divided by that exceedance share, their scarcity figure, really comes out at 50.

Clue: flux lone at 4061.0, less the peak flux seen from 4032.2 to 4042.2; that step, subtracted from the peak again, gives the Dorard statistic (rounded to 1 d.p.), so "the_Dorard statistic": 51.9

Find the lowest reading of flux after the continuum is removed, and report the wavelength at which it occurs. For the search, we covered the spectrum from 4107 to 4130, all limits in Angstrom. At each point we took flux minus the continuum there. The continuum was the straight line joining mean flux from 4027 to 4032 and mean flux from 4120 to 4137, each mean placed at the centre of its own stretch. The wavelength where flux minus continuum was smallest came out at 4108.5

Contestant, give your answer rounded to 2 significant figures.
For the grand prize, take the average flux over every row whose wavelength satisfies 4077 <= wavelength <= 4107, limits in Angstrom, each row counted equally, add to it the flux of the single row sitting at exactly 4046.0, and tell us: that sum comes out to 96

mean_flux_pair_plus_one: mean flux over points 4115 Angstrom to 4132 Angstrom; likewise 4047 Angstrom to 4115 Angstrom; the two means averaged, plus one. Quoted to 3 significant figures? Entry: 52.0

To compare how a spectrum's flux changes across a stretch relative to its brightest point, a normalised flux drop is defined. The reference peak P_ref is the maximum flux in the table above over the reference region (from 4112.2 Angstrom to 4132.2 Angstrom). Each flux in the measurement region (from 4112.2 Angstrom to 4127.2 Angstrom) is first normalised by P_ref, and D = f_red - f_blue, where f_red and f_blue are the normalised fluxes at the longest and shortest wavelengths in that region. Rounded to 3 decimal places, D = -0.027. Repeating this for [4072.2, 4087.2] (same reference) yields 0.032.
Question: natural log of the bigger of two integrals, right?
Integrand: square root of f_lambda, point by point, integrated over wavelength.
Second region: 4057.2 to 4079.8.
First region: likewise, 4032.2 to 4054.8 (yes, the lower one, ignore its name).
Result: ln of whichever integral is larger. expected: 5.08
